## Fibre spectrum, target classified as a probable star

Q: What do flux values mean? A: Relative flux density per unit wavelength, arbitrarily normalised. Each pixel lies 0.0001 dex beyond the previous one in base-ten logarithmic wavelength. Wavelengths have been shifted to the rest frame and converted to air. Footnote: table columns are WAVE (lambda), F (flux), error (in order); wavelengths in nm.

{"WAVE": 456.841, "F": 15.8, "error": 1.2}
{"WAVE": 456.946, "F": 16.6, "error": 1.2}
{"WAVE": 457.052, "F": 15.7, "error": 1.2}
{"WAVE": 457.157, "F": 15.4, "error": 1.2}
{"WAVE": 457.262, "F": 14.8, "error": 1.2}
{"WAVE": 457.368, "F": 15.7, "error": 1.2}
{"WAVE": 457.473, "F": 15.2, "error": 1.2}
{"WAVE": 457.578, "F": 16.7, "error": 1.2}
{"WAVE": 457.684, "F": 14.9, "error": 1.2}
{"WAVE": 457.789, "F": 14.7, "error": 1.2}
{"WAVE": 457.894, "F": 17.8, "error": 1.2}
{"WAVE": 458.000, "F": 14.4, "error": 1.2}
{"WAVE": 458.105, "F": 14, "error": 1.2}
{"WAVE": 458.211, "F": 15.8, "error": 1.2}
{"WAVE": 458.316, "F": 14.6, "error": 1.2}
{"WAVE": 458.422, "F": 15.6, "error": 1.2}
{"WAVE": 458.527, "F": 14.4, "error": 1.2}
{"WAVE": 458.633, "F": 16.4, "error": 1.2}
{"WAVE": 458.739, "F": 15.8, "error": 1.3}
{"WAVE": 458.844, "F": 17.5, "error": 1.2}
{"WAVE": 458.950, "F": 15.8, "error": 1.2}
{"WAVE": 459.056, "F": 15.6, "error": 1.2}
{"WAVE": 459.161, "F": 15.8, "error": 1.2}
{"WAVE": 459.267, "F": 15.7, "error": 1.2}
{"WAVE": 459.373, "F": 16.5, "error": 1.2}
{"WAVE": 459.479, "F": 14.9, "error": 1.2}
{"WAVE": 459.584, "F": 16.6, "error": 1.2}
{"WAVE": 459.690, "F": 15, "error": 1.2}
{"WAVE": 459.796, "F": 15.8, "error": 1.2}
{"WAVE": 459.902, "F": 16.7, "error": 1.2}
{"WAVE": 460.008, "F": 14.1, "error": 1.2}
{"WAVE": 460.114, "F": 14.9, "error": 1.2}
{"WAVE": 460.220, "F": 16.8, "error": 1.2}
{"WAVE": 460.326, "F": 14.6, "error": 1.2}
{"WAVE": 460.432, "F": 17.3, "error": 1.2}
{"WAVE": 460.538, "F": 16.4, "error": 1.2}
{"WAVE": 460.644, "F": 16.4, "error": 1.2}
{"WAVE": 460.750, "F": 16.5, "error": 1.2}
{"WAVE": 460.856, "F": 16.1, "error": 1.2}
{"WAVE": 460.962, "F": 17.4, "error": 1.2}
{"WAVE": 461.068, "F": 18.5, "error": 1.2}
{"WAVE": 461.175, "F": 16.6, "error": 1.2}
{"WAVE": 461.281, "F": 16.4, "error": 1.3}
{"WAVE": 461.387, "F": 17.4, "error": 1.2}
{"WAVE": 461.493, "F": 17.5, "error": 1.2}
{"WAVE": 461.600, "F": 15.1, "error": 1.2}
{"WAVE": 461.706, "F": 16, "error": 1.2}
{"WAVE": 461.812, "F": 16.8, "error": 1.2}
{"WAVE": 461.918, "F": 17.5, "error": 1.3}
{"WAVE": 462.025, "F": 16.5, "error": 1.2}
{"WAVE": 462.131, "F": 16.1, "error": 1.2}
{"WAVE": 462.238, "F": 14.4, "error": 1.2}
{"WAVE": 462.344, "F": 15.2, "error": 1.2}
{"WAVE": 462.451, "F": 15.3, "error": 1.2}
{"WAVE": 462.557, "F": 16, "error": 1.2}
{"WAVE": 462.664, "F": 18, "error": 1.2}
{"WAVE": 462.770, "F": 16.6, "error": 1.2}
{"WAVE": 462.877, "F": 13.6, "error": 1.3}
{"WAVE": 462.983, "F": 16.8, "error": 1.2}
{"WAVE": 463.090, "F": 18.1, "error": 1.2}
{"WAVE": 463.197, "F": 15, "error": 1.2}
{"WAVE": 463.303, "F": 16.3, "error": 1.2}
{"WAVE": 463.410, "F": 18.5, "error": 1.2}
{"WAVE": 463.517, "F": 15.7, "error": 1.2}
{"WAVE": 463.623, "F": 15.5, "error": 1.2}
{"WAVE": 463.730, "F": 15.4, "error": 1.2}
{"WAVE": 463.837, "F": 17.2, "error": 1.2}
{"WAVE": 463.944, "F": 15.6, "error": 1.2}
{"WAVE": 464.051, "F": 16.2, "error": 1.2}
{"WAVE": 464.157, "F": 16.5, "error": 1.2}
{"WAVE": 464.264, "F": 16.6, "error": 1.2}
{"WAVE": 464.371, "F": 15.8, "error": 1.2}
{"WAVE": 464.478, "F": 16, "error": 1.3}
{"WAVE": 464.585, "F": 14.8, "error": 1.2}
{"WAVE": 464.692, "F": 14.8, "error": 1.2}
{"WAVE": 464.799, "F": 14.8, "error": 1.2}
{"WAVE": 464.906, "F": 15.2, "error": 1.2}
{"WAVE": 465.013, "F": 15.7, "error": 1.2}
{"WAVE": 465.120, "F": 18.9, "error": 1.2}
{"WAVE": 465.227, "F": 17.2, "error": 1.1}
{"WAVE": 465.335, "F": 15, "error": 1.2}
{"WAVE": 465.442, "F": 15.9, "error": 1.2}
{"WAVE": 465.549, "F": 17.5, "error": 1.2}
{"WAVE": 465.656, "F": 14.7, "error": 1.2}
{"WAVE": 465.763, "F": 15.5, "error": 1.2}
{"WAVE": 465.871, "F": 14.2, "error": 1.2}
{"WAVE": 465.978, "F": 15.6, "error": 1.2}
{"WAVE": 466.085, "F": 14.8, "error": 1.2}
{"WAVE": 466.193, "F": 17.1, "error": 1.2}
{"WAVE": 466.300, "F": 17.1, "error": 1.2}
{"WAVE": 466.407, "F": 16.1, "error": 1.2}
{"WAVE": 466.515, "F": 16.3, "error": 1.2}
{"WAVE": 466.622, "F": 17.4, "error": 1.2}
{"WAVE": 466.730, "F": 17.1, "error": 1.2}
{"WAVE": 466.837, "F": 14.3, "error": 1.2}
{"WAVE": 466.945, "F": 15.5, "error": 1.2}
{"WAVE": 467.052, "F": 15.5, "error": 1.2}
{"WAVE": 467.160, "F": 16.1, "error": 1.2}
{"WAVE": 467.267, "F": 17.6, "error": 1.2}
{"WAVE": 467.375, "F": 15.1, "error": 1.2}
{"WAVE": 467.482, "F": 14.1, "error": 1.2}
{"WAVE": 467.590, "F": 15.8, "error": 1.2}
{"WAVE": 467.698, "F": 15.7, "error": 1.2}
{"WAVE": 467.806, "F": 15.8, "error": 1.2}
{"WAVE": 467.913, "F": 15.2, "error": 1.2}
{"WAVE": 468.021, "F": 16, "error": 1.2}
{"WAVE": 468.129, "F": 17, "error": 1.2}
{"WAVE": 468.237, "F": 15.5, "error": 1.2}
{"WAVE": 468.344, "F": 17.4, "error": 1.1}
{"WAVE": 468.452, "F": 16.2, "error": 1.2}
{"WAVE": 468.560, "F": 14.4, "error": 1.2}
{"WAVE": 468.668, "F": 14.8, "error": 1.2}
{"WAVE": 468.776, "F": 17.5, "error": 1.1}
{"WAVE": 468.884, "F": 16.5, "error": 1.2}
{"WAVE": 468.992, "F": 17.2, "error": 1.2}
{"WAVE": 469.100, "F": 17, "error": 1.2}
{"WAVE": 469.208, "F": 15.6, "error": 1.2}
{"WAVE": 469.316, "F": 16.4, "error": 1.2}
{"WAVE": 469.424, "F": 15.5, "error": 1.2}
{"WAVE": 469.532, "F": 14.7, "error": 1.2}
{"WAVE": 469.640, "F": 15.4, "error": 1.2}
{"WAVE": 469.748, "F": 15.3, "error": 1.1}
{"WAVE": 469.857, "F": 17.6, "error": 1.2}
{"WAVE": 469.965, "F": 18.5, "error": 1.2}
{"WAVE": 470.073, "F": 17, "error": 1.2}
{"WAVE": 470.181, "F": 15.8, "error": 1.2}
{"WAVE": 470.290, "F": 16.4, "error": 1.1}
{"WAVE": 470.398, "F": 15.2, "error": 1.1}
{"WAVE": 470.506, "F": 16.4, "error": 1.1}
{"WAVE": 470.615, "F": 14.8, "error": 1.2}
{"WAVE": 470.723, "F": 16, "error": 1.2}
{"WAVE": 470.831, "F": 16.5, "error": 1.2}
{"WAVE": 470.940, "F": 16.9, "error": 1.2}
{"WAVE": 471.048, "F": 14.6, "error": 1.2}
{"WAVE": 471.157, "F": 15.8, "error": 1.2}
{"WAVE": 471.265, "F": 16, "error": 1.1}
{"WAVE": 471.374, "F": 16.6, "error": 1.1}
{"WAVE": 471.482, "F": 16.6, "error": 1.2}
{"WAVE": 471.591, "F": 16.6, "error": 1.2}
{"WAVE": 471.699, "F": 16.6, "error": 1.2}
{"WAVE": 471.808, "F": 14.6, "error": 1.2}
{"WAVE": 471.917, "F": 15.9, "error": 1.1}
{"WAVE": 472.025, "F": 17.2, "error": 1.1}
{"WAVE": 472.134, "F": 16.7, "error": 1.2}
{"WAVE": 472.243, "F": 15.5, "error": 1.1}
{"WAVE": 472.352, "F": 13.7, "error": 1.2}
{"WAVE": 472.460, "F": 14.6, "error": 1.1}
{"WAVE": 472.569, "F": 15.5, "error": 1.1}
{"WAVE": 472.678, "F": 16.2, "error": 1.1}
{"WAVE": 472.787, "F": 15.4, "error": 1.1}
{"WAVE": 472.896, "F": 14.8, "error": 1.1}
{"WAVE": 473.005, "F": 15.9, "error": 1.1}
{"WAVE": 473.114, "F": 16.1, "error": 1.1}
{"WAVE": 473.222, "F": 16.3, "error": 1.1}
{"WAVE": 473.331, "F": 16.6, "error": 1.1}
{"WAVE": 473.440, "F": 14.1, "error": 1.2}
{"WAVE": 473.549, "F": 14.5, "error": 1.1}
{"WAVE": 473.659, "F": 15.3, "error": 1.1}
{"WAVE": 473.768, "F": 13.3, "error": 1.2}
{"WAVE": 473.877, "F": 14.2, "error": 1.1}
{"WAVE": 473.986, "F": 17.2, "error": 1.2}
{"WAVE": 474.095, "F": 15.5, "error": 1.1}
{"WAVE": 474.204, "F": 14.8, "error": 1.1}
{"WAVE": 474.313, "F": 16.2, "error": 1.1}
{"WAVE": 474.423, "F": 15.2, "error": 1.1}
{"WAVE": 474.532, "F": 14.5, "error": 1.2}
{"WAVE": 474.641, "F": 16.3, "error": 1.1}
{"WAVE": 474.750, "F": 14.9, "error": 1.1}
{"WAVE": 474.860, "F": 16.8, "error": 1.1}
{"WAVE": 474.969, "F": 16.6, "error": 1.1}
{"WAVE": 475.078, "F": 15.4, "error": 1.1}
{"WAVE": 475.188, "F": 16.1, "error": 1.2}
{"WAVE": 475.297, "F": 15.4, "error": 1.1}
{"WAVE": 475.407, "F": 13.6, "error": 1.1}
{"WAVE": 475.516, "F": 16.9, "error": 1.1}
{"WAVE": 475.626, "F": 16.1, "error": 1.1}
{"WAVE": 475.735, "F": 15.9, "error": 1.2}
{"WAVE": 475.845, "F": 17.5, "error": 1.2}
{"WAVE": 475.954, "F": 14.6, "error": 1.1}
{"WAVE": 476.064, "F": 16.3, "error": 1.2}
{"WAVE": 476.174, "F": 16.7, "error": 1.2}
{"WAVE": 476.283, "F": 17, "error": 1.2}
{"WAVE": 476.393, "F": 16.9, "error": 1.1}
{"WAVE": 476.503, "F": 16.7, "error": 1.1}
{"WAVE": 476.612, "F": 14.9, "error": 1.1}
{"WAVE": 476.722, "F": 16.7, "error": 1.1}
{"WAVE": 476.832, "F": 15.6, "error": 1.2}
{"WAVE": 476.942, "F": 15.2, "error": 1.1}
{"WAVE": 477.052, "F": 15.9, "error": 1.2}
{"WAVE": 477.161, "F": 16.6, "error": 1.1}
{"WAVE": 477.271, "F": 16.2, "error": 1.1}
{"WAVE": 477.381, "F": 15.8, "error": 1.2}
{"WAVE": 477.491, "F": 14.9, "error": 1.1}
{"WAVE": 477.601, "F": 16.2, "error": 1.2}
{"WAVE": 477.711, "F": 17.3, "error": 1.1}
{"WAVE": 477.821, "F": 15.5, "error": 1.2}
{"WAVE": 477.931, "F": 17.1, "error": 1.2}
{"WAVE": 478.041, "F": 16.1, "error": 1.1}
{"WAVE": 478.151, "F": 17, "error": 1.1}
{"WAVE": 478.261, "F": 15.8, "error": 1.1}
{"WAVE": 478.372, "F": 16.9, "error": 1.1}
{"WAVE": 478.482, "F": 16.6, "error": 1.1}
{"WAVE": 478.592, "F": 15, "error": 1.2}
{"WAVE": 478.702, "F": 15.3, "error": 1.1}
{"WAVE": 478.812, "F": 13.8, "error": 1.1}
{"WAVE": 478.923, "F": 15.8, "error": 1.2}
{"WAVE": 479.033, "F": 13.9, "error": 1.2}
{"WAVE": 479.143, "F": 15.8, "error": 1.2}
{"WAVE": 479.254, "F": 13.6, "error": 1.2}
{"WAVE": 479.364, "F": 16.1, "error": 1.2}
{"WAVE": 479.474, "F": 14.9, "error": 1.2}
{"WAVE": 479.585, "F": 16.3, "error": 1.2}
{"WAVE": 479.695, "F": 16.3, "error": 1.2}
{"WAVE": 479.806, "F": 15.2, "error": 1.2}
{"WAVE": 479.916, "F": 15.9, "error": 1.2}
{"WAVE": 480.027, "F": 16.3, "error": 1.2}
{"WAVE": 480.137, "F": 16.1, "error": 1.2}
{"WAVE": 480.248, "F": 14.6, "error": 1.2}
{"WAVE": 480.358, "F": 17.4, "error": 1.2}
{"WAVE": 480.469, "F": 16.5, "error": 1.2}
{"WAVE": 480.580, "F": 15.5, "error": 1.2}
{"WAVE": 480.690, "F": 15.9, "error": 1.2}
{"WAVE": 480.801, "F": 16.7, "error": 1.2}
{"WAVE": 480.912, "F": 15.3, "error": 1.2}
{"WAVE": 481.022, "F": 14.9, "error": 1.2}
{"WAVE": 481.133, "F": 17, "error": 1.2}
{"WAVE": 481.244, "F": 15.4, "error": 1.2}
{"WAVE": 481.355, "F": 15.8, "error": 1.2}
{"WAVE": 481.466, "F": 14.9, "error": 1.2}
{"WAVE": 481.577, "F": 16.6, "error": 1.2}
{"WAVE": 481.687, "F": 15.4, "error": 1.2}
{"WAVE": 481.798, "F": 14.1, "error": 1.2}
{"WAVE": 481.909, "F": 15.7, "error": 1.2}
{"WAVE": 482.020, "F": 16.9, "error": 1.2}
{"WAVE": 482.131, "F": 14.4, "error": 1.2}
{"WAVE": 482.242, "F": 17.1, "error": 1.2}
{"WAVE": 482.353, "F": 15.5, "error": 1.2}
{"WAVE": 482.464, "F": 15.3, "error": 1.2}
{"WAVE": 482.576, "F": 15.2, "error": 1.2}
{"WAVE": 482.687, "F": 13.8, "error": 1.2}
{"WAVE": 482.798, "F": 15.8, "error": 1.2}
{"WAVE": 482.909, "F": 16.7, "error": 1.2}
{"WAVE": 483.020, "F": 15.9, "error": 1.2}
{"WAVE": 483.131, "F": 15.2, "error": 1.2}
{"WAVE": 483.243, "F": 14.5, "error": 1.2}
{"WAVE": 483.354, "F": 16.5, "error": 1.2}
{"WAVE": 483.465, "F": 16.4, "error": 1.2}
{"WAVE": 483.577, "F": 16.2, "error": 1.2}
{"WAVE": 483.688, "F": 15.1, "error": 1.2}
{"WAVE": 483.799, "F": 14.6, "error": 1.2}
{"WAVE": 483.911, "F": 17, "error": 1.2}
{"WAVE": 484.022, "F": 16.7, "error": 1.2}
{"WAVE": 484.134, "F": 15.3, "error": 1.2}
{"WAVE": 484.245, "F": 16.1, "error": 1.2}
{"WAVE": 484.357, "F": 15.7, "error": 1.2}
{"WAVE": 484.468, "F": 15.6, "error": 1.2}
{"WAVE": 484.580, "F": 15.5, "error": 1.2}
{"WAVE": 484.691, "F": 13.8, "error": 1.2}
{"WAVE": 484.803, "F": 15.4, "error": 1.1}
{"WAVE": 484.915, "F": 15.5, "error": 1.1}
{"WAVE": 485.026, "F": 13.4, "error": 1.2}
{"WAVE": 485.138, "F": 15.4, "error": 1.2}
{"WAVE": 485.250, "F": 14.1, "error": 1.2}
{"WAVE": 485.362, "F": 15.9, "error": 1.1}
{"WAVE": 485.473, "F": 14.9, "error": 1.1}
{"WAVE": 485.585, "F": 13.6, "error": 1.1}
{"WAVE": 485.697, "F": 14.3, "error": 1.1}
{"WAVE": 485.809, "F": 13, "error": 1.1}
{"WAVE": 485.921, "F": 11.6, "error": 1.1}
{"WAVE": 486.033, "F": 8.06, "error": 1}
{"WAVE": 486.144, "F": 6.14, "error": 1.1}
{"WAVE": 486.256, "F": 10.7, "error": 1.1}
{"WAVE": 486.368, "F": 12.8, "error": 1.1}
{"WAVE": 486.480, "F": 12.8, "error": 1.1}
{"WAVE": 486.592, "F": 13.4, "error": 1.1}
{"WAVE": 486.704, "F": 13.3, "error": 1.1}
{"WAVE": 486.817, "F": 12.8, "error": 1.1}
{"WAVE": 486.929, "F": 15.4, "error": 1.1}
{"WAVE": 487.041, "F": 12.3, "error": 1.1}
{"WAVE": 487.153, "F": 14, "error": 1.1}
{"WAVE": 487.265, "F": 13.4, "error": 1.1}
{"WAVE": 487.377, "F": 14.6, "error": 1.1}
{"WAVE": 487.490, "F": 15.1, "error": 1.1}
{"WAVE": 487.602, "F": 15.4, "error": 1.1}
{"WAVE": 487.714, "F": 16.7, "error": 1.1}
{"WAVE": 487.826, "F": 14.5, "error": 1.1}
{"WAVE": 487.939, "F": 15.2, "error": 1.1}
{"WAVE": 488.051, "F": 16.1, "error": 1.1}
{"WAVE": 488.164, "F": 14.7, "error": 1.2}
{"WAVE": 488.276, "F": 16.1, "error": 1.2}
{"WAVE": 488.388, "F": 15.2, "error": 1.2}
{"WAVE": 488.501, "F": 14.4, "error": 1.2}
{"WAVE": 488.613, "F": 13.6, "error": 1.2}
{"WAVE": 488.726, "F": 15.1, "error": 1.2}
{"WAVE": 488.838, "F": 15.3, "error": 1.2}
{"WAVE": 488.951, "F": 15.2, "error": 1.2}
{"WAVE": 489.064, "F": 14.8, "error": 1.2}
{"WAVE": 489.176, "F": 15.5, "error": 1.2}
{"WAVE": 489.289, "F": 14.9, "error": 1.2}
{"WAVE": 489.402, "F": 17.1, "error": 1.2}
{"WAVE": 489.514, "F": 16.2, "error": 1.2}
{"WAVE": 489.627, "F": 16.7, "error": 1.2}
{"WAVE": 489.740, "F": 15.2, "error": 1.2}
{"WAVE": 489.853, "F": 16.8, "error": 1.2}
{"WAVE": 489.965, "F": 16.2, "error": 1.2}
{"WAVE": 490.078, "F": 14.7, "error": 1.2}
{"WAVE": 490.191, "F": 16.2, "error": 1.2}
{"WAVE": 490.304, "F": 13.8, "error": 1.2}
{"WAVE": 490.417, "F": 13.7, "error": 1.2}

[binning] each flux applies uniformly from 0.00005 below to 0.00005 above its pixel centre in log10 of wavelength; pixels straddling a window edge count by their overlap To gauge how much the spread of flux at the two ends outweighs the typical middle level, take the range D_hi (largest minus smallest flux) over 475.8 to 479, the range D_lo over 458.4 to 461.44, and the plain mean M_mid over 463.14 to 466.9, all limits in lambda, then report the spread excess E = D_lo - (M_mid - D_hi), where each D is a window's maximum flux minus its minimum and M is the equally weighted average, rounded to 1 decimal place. -7.9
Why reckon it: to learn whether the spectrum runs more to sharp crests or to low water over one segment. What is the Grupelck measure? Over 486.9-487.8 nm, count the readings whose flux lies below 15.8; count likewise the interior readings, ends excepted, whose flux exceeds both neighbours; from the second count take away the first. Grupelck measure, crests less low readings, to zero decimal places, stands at -6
